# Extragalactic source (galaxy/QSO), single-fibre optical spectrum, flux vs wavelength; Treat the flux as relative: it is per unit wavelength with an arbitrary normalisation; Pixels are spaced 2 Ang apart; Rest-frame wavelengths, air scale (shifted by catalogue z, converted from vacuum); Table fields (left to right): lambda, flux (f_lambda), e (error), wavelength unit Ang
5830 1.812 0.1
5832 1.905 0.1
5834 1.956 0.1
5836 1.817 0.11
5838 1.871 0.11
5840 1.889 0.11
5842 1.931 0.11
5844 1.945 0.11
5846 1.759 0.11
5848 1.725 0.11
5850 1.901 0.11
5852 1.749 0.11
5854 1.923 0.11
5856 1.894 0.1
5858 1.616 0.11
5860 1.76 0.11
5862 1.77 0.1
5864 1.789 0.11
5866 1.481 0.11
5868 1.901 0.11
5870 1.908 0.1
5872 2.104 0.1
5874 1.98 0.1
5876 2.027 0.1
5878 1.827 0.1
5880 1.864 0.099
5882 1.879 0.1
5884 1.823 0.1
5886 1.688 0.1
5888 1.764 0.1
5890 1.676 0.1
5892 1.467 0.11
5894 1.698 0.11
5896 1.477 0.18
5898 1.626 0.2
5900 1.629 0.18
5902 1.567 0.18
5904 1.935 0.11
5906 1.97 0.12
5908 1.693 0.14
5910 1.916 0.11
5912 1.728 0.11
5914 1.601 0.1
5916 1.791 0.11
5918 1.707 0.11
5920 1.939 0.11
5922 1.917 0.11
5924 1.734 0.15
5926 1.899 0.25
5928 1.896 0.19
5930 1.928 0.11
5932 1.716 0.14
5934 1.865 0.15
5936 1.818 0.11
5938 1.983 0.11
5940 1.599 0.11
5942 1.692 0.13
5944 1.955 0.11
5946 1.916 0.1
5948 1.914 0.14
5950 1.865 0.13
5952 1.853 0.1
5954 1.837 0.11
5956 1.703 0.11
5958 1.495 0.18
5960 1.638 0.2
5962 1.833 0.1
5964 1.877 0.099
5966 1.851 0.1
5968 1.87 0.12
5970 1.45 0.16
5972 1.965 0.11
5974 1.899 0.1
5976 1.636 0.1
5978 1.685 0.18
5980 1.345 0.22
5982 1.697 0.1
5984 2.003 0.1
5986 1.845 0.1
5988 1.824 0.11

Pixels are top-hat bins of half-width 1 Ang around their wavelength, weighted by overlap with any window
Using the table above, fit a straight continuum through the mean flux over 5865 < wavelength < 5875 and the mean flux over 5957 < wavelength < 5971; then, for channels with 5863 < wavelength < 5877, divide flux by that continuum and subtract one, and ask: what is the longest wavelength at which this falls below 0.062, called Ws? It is 5874 Ang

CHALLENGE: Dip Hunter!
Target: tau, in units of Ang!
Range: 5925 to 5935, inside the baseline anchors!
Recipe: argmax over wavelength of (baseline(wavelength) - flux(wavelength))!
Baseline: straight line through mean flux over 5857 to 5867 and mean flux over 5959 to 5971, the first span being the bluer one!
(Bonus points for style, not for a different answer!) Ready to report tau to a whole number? 5932 Ang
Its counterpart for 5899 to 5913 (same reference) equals 5902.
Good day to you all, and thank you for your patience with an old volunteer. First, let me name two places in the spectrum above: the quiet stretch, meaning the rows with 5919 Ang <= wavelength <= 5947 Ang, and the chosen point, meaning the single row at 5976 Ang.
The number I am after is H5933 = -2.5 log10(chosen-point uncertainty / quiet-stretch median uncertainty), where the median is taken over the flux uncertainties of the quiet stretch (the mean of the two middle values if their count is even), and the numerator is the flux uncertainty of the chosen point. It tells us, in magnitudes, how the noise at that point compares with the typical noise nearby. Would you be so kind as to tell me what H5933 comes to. 0.10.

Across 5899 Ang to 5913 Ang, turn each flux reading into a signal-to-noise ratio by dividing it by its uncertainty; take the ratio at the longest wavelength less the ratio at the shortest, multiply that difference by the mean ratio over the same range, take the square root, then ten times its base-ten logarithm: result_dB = 10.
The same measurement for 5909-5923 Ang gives -4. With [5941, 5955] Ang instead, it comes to 9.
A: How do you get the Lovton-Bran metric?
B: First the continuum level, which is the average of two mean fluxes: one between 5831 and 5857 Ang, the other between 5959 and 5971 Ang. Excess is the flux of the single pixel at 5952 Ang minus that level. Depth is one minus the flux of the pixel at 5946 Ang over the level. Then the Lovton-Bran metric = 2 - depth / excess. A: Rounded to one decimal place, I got 3.4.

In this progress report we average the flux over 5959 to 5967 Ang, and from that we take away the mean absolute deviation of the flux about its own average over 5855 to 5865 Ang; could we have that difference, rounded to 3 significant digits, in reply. 1.74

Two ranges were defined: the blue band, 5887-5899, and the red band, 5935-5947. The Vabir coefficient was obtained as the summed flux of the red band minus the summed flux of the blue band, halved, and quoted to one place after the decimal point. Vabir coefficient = 0.6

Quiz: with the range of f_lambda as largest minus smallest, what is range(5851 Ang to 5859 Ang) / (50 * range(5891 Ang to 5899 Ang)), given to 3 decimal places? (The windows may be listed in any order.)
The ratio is 0.027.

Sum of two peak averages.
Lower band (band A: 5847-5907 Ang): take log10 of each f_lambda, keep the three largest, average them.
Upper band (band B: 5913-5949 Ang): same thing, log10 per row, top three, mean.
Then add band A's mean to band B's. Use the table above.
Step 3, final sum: 0.601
